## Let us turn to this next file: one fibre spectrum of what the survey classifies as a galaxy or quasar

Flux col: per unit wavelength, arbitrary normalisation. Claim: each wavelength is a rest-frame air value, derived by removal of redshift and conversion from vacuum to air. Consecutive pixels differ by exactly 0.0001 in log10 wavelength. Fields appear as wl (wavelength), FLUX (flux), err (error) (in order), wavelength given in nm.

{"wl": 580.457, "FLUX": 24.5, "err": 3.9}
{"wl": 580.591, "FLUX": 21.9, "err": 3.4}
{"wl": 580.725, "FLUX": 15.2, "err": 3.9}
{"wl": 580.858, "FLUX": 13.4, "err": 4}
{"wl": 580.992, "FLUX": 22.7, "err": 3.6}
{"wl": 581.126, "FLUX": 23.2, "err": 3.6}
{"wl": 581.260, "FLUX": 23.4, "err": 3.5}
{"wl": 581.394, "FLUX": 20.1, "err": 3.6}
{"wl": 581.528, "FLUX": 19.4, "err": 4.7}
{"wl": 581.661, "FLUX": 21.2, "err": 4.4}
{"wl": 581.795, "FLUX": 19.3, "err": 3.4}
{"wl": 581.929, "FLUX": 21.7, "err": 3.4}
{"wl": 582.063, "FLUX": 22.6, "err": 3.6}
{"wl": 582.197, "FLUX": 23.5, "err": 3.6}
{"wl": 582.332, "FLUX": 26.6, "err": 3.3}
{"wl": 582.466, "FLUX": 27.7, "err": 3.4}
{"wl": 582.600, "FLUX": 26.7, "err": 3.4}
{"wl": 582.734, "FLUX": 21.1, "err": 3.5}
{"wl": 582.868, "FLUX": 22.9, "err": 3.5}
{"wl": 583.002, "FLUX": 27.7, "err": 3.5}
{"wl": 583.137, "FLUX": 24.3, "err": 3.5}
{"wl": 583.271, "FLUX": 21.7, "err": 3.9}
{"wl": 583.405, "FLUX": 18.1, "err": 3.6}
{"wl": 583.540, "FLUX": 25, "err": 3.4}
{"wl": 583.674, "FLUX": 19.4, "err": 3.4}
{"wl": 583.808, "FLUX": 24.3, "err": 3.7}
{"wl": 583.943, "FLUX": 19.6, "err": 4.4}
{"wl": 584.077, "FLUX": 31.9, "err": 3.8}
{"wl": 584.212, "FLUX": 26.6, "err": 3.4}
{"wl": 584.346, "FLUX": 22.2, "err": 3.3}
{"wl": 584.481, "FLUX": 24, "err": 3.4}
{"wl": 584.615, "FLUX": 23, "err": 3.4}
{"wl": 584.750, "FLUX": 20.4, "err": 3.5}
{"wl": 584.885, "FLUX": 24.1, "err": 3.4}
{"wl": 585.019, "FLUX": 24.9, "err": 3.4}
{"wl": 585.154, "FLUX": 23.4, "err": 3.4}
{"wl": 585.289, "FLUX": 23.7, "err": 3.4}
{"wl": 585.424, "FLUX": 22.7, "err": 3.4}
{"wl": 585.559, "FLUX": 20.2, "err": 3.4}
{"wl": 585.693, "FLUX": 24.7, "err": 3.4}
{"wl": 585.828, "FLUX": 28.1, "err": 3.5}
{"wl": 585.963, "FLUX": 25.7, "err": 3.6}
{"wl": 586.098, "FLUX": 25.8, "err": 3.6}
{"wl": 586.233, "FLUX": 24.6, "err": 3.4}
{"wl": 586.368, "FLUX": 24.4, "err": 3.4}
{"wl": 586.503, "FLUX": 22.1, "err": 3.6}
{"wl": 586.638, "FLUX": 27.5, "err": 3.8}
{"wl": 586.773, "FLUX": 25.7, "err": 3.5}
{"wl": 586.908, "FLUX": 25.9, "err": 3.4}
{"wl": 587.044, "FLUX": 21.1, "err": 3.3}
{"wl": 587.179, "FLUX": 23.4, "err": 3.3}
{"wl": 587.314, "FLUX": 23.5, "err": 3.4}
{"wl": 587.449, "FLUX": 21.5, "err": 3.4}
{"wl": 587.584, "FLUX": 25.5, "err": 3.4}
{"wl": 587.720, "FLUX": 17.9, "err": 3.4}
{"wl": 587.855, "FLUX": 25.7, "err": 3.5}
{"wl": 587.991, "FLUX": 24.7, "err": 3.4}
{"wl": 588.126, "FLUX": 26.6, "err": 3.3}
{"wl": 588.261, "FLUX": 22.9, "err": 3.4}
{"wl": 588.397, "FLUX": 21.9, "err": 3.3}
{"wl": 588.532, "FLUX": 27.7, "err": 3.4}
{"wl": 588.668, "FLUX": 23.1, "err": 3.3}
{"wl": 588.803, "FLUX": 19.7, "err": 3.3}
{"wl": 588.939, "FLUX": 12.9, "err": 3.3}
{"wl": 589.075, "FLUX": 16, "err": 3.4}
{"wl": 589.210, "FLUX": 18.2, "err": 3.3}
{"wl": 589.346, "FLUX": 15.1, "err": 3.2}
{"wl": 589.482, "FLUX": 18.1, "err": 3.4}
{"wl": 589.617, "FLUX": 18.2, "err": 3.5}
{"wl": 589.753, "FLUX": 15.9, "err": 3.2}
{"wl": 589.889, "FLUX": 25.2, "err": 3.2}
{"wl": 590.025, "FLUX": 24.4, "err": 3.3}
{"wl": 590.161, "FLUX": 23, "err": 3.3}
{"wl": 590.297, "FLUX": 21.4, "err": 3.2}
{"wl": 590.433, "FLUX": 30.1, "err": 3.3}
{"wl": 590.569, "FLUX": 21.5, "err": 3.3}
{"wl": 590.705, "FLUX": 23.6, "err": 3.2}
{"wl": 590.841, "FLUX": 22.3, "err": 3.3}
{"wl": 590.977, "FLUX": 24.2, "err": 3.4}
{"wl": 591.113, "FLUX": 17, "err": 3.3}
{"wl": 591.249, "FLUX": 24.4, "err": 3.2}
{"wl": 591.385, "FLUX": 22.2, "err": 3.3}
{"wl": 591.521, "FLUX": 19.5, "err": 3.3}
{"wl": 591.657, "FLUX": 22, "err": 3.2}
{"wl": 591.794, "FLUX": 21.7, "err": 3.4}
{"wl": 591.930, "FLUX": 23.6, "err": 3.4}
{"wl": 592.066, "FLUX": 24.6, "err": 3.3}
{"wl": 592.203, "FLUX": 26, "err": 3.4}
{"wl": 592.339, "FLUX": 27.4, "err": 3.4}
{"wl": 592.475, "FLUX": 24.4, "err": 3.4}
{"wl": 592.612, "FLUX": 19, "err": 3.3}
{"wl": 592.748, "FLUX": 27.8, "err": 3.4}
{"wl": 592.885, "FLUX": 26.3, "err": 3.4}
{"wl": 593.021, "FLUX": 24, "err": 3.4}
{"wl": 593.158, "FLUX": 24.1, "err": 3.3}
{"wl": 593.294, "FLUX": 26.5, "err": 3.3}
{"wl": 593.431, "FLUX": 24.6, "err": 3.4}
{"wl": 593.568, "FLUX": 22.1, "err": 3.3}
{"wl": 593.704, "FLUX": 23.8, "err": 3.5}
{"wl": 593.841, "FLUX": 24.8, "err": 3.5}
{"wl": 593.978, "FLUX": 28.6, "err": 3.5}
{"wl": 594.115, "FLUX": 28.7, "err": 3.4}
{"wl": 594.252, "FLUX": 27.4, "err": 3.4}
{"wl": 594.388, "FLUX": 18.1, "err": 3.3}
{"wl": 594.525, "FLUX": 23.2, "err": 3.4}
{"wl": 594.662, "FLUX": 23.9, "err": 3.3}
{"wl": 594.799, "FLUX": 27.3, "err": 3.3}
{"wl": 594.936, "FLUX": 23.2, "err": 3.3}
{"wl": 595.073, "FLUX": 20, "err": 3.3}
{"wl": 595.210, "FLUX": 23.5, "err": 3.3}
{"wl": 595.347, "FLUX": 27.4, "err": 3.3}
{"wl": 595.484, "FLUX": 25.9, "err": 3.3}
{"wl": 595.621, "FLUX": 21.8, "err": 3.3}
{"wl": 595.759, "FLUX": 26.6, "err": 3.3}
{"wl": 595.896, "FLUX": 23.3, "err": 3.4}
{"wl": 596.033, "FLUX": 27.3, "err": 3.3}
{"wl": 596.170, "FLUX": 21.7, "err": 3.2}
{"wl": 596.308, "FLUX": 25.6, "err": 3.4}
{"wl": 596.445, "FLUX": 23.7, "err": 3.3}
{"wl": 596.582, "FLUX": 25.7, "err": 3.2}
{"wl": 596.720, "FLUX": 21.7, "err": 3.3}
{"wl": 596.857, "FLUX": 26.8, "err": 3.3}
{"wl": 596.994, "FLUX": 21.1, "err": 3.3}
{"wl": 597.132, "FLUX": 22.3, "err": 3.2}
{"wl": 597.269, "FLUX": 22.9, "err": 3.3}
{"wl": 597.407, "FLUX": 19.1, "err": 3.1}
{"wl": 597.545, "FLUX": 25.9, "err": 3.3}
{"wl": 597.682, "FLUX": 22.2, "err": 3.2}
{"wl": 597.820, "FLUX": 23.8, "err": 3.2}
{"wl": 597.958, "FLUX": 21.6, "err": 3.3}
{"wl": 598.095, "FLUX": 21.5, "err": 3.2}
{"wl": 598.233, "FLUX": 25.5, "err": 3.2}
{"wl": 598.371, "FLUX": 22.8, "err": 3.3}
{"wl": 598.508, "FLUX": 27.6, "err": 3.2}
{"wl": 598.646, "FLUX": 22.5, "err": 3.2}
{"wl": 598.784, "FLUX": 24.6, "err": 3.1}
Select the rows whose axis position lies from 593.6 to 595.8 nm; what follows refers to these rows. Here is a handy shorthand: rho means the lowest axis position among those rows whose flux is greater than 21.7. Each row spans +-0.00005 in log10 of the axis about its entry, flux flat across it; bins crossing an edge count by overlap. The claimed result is 593.704 nm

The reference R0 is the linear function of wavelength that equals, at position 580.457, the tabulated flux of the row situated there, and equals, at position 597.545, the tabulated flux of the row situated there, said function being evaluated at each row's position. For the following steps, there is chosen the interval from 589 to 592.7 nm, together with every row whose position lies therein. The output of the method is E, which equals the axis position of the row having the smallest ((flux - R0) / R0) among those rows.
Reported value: 589.346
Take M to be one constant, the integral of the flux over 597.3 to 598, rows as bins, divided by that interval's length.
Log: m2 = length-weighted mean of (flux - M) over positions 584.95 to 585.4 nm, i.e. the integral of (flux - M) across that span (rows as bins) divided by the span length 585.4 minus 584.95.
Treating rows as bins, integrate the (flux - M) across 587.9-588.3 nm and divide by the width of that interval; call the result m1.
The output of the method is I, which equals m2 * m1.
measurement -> 3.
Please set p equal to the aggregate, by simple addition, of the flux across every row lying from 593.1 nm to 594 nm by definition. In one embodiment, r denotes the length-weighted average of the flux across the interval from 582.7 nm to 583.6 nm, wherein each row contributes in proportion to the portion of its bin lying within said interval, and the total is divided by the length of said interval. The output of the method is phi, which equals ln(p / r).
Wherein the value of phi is 2.03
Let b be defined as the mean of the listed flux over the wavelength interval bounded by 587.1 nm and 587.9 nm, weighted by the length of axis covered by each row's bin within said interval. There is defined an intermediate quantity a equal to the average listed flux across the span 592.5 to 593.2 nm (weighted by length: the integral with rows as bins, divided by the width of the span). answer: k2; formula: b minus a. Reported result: -1.4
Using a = 24.2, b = 22.8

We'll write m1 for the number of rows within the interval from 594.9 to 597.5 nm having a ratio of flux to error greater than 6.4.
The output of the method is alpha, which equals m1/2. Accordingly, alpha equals 8.0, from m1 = 16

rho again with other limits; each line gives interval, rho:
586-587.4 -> 586.098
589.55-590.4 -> 589.889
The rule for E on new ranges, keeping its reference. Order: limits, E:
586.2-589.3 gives 588.939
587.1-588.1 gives 587.720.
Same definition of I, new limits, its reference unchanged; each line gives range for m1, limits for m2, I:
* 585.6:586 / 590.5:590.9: 0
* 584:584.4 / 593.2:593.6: 9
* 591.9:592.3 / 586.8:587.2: 3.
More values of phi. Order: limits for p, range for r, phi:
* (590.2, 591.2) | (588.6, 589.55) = 2.21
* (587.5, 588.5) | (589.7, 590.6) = 1.96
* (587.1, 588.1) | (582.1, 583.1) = 1.87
